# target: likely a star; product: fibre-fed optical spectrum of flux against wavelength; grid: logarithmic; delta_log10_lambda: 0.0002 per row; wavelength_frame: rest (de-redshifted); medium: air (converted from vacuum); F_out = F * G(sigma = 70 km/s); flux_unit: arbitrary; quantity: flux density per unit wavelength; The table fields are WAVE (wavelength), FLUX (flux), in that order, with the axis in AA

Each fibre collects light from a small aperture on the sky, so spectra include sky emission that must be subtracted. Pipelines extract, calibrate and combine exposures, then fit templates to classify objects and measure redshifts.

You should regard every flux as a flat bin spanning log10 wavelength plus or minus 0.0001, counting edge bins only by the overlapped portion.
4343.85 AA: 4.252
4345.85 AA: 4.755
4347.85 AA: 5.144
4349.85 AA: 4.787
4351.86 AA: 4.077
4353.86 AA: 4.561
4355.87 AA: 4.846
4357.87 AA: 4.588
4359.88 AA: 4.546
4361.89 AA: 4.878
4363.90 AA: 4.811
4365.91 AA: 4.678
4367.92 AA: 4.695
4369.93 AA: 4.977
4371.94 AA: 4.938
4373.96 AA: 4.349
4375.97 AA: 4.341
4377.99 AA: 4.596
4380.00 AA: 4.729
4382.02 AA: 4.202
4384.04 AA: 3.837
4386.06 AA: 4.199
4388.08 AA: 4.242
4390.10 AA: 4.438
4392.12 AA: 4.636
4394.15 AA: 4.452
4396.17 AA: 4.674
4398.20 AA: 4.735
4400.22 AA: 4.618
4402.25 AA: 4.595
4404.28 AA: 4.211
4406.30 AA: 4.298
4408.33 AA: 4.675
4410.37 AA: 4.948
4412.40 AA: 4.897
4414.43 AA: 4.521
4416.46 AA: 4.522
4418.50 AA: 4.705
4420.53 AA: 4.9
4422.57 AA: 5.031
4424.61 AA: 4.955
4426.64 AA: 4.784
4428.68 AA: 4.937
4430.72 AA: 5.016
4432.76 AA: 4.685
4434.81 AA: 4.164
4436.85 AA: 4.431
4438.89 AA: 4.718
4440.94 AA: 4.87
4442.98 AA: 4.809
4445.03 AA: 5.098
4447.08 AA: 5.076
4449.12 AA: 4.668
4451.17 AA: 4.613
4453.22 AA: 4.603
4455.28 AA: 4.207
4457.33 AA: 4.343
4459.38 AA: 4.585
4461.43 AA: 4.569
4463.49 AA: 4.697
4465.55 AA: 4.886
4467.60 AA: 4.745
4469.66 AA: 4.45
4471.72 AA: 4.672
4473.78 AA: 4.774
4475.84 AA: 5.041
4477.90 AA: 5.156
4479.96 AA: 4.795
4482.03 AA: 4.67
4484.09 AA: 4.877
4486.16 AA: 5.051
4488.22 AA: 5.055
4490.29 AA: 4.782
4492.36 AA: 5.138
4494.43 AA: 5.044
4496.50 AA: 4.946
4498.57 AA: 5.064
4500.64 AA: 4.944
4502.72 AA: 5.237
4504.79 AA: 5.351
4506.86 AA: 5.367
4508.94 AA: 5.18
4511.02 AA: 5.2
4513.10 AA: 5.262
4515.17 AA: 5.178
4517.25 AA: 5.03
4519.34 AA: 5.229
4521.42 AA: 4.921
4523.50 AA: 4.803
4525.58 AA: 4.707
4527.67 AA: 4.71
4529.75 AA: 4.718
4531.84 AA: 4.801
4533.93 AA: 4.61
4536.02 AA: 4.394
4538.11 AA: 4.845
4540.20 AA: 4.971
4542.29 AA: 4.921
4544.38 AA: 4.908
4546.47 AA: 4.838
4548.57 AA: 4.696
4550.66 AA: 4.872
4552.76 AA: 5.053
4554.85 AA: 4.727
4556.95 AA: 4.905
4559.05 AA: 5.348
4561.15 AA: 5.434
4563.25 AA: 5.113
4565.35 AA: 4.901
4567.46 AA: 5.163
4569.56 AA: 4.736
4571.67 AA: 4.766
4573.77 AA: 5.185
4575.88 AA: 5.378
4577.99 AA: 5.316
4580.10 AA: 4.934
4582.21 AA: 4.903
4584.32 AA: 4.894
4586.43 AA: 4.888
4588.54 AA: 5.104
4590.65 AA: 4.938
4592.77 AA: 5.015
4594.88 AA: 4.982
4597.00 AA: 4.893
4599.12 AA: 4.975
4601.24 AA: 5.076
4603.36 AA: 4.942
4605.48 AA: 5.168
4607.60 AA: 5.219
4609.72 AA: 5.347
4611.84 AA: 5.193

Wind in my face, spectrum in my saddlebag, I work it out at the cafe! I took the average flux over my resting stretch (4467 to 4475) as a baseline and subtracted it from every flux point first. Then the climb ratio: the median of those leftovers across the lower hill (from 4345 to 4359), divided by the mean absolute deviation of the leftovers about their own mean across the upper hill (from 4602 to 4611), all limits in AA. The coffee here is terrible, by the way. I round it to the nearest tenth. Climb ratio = 0.8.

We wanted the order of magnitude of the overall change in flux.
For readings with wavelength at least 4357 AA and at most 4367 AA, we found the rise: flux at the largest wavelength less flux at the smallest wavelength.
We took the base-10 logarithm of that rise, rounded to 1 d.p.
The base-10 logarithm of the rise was -1.0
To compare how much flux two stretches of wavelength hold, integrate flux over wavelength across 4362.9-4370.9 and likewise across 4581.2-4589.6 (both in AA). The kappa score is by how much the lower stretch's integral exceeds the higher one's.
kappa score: -3.3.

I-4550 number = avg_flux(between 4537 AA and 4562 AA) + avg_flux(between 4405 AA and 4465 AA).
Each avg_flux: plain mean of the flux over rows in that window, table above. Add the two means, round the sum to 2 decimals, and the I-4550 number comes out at 9.66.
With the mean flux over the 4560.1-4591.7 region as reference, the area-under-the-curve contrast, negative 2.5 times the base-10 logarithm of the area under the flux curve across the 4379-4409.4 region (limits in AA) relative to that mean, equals -3.57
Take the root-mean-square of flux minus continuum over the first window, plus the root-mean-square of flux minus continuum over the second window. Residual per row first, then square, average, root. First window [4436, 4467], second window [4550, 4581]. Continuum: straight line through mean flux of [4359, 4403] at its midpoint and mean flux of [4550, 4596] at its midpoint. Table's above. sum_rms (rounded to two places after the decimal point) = 0.48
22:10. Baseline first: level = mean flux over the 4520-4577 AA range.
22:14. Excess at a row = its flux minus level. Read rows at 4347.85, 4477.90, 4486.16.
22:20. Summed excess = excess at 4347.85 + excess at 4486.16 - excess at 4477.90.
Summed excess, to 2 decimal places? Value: 0.13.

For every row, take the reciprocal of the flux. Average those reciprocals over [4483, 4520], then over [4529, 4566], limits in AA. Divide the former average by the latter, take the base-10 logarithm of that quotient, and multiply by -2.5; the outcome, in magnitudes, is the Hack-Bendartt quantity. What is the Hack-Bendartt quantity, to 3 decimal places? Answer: 0.048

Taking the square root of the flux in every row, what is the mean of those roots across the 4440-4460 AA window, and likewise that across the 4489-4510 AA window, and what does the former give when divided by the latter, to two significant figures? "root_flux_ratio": 0.96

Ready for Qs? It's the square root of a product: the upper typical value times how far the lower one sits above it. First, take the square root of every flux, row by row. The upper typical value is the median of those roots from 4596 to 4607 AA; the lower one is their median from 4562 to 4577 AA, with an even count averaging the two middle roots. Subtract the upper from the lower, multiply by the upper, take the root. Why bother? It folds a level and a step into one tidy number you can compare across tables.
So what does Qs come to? 0.26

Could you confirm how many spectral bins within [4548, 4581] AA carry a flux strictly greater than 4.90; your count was 11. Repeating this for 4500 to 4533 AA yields 11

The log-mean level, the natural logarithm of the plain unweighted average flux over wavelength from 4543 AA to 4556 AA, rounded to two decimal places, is 1.58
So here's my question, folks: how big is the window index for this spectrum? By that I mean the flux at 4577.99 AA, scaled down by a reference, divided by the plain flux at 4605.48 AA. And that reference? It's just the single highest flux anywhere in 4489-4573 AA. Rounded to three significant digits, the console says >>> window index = 0.189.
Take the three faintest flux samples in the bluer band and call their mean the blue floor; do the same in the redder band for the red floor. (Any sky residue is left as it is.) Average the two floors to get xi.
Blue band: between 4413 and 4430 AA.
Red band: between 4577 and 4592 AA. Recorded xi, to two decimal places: 4.74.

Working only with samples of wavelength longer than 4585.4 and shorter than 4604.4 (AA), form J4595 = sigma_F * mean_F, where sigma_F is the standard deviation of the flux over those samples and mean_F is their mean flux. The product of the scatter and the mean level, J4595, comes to 0.4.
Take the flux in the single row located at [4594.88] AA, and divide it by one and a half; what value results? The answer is 3.3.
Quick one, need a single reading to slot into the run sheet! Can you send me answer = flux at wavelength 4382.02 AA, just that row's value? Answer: 4.202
